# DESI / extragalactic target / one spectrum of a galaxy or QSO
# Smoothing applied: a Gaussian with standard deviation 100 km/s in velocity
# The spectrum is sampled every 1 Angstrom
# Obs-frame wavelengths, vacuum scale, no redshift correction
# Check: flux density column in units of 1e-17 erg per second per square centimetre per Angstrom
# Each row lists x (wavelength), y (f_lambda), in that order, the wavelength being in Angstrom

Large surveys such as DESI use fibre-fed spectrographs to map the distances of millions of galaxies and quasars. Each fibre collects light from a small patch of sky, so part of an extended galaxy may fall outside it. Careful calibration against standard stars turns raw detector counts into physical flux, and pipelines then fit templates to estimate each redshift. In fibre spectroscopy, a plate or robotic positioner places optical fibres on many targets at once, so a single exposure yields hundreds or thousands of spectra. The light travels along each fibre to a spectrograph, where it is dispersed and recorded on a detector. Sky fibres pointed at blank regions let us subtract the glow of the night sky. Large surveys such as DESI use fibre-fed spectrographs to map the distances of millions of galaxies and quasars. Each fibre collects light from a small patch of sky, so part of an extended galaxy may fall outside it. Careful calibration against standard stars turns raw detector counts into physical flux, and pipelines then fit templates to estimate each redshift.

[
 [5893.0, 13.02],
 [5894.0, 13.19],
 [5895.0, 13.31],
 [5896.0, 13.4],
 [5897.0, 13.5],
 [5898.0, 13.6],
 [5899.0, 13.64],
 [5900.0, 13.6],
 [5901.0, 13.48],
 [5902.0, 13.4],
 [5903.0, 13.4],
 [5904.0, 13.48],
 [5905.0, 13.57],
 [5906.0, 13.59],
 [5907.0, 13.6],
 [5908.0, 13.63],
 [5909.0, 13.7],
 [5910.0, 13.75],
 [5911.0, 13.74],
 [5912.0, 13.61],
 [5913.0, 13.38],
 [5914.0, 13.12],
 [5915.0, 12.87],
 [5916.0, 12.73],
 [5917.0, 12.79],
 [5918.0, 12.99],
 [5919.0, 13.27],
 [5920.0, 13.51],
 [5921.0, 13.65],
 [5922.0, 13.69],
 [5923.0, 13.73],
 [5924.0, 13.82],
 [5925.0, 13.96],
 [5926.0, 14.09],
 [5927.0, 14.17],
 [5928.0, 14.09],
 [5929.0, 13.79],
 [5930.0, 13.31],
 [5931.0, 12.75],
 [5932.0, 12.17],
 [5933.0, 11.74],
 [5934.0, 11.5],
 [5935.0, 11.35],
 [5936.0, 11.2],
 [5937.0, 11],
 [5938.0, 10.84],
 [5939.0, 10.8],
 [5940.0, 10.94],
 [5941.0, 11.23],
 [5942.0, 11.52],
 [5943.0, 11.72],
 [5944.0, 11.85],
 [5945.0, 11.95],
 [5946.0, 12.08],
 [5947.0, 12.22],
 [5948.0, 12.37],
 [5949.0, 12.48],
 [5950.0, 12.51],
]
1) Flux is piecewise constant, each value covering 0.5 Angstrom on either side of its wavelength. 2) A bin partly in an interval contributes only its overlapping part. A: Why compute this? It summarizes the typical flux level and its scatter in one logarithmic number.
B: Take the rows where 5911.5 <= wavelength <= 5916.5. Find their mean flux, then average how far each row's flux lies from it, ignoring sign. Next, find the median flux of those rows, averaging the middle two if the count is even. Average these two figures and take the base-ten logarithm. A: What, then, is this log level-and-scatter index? 0.826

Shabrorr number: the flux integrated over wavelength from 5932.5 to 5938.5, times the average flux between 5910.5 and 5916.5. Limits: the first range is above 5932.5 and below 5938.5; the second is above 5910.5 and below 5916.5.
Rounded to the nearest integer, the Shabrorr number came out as 896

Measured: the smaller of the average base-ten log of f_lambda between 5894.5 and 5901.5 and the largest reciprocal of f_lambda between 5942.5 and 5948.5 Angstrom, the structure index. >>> 0.085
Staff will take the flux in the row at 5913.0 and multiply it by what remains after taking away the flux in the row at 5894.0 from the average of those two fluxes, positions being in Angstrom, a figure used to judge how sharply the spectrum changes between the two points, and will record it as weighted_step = 1.3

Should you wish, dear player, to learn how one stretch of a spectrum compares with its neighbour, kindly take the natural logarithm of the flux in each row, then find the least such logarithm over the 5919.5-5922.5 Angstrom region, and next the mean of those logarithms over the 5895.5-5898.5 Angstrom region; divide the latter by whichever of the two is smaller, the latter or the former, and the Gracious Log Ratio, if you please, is 1.00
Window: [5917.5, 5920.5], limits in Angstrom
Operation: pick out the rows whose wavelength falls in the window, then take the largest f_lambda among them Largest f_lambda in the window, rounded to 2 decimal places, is 13.51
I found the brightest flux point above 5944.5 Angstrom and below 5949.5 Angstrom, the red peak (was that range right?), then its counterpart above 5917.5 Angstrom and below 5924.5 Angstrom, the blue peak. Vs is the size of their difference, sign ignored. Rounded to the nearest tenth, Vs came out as 1.3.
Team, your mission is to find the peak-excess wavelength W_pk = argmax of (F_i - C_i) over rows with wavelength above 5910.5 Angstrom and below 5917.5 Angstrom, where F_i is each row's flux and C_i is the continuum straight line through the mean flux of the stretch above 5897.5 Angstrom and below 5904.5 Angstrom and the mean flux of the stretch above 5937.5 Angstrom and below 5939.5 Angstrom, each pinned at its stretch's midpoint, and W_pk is 5911.0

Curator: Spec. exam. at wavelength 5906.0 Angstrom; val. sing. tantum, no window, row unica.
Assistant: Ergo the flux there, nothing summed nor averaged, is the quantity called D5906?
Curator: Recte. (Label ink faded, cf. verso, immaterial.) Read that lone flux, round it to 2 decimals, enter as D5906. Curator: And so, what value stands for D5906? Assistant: 13.59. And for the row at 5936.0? 11.20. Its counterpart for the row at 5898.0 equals 13.60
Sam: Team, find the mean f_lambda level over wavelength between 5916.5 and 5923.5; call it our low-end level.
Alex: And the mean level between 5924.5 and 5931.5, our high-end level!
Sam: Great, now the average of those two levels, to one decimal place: 13.6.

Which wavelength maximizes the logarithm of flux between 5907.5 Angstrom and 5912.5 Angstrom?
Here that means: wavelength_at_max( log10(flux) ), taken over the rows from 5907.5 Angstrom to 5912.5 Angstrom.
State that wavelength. 5910.0 Angstrom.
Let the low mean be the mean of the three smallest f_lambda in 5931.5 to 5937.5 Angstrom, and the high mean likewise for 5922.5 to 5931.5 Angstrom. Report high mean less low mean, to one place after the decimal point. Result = 2.1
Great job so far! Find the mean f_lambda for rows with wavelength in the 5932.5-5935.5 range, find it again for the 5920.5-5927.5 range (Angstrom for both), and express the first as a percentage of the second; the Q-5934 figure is 83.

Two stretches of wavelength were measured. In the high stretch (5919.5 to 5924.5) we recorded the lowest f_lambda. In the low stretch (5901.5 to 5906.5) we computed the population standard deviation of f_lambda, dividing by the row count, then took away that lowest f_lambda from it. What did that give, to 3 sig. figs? -13.4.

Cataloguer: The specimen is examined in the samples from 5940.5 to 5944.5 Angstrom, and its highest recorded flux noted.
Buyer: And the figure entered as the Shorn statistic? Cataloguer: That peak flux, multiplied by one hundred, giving 1185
